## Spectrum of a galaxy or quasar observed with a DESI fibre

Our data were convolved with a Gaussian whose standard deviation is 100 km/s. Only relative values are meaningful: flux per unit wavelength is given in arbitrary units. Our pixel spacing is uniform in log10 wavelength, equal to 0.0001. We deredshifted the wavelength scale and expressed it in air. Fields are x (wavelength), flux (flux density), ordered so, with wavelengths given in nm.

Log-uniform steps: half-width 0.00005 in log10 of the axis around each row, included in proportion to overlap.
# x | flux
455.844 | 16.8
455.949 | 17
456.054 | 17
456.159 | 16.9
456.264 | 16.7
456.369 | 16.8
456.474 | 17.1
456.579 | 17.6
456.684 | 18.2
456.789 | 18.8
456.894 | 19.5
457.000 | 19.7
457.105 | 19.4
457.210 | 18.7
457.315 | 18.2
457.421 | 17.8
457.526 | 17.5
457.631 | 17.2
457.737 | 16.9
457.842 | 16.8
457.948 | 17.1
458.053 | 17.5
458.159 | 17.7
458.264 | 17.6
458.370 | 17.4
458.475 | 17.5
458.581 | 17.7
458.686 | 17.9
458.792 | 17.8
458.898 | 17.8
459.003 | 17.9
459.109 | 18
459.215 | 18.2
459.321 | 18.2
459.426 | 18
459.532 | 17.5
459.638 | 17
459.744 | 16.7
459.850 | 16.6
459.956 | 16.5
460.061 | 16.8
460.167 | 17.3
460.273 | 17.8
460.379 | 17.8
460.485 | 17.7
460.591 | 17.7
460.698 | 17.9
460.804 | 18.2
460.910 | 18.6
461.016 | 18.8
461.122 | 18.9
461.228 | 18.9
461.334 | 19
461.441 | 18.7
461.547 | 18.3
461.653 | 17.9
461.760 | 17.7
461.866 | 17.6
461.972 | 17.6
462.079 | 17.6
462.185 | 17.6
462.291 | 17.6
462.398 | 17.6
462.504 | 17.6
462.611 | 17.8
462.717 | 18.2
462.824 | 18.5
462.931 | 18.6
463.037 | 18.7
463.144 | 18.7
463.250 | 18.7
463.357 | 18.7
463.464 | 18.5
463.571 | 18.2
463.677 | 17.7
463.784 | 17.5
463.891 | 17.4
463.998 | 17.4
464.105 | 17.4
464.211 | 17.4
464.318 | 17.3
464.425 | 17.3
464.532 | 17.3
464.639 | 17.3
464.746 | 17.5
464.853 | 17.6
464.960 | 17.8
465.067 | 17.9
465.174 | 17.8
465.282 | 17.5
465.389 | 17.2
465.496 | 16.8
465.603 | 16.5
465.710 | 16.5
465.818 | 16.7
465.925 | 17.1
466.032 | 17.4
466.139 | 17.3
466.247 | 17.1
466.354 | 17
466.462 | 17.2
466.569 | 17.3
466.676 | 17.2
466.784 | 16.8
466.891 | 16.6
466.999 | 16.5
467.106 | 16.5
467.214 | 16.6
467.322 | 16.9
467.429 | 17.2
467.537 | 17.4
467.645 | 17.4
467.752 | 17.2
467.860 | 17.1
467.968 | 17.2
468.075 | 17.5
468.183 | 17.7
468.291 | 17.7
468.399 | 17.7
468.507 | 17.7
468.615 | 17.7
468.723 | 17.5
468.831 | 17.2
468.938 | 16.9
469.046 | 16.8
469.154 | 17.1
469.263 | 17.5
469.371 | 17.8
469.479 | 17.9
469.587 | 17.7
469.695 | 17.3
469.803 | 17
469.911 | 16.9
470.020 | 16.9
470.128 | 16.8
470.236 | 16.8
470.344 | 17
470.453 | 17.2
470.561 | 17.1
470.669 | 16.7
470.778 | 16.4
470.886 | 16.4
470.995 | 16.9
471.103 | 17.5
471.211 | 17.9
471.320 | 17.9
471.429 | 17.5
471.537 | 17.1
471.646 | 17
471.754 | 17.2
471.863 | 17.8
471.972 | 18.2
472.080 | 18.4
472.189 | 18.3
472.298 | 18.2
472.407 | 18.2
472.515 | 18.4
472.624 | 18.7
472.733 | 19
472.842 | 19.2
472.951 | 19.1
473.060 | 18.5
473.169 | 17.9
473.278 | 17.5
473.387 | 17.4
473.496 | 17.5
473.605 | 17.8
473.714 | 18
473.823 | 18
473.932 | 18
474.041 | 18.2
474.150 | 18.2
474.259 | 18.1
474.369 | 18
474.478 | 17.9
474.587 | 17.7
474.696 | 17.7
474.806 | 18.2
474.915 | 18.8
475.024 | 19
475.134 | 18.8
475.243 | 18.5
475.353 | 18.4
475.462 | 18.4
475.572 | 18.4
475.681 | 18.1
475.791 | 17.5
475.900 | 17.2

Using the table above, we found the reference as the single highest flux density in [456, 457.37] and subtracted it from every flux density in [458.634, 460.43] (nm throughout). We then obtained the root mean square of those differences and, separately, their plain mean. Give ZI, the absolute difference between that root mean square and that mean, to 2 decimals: 4.44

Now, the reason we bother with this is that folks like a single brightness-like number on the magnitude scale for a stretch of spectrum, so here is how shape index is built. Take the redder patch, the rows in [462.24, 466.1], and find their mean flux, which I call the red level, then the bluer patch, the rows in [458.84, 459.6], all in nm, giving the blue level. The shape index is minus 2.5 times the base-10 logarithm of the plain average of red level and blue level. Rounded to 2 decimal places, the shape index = -3.13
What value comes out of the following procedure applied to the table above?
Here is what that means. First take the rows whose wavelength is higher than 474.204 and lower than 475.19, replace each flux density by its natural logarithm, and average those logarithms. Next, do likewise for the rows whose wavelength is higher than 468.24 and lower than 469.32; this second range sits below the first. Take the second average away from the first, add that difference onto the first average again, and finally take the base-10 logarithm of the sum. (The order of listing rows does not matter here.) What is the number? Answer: 0.470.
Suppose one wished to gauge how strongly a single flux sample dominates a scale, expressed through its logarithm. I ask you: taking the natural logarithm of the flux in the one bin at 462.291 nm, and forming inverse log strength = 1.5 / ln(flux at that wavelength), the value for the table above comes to 0.523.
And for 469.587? 0.522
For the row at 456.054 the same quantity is 0.529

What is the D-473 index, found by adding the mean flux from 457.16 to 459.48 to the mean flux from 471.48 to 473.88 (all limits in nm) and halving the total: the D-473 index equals 17.9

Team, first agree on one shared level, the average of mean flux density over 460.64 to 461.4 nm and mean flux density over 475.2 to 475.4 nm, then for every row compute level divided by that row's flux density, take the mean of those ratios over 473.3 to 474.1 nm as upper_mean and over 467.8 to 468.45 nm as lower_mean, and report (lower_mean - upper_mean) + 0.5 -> 0.52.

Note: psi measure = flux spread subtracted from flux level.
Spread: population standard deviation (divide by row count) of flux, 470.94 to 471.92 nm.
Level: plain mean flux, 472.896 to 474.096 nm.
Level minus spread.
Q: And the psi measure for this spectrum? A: 17.6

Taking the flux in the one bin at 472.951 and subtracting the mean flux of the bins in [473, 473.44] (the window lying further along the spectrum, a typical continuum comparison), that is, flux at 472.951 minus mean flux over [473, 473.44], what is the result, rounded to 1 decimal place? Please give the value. 1.3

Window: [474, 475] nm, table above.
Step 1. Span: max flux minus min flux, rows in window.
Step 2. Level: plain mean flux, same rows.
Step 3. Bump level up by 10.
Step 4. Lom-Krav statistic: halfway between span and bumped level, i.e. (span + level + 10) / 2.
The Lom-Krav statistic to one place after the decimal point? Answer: 14.6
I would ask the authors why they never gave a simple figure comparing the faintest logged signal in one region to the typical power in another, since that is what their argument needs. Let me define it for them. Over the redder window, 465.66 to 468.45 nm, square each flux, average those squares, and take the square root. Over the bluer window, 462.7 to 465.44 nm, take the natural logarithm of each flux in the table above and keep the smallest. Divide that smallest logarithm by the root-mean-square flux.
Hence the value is 0.166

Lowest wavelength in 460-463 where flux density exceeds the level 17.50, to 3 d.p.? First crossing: 460.273 nm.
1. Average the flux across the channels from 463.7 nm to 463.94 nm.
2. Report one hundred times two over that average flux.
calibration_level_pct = 11.5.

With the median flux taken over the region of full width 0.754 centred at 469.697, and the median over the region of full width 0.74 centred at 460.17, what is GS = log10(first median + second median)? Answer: 1.539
